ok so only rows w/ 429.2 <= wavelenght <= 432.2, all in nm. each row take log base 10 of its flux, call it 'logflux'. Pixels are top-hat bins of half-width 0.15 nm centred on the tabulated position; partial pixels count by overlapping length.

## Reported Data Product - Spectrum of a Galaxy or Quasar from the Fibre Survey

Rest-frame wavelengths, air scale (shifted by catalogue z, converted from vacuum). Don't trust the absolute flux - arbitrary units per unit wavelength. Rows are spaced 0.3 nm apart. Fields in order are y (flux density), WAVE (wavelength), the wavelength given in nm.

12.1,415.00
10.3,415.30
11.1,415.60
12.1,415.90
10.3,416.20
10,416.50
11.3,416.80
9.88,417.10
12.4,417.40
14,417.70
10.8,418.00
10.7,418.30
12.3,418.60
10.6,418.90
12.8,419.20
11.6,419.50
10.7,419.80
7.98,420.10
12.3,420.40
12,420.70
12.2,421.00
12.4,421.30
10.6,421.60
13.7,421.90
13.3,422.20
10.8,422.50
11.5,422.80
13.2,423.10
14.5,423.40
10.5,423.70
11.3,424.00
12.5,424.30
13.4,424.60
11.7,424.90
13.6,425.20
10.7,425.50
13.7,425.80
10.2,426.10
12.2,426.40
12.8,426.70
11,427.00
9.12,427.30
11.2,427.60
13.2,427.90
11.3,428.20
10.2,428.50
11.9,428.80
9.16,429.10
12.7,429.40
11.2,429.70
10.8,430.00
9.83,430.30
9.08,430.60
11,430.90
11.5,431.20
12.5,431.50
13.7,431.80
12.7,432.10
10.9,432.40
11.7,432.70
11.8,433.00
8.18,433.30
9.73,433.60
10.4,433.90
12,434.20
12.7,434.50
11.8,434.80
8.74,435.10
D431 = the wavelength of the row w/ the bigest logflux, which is 431.80 nm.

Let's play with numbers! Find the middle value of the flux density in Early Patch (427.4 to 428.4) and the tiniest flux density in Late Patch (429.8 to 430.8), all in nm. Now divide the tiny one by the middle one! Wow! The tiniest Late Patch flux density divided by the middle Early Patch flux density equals 0.804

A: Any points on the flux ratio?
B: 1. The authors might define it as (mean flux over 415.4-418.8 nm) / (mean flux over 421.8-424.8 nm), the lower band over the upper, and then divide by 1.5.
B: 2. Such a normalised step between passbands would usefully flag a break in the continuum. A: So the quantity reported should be 0.61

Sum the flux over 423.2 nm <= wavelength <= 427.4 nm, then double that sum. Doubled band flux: 334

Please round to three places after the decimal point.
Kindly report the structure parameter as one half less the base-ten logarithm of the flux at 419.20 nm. -0.607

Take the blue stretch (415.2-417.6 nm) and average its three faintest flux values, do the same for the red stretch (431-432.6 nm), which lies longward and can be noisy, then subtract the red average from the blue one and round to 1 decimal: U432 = -1.6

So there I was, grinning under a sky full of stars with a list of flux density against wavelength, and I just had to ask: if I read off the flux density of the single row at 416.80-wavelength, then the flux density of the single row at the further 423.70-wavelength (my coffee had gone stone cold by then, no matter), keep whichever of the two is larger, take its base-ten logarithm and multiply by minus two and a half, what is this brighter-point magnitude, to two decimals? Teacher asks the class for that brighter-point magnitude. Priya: -2.63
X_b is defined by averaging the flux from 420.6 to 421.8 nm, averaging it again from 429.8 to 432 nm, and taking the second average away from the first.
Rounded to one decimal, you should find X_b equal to 0.6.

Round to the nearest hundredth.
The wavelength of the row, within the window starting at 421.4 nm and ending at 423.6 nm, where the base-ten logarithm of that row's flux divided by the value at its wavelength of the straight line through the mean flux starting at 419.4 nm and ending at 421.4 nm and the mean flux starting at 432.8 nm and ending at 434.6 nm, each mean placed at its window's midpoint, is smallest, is 421.60 nm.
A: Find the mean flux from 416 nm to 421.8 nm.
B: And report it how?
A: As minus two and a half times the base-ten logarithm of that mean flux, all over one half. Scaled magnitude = -5.27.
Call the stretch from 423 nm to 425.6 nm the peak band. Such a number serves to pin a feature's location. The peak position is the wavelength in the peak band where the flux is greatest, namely 423.40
